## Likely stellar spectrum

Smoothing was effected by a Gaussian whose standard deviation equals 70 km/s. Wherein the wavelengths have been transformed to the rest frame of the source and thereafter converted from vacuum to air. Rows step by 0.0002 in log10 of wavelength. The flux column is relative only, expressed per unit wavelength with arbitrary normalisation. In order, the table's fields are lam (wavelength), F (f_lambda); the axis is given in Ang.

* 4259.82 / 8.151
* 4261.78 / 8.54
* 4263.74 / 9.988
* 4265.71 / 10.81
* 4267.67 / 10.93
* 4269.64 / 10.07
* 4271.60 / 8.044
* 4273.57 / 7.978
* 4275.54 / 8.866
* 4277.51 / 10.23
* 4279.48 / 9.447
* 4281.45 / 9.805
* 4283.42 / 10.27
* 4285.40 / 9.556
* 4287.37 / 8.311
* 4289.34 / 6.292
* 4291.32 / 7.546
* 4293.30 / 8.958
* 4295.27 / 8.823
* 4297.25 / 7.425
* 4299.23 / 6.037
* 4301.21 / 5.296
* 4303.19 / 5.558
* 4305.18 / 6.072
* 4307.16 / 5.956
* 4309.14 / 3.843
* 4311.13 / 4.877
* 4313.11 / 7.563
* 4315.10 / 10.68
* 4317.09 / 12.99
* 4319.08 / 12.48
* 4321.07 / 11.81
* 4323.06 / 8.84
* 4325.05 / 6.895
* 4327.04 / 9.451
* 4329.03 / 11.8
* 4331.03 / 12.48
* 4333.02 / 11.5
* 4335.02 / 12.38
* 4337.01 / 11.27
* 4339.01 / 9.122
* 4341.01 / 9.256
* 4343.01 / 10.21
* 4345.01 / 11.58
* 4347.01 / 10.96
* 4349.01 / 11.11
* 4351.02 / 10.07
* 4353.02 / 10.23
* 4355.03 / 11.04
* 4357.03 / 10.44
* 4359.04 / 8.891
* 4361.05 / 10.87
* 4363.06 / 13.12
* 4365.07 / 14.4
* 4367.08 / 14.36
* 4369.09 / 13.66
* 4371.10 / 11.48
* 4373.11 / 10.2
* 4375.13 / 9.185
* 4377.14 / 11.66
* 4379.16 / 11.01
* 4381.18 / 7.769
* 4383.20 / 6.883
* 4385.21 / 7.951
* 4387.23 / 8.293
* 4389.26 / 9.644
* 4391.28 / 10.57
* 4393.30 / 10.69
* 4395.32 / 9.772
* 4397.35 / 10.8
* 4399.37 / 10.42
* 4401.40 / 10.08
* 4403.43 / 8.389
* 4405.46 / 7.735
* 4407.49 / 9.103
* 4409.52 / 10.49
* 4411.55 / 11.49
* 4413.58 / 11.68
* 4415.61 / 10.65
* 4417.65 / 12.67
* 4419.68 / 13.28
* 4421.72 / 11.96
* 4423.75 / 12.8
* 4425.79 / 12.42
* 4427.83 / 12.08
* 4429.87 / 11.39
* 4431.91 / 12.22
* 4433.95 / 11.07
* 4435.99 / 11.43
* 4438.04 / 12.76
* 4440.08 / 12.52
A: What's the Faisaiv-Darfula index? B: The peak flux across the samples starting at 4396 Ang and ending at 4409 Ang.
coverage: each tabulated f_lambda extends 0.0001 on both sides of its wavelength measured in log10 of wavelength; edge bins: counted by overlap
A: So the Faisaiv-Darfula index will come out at 10.8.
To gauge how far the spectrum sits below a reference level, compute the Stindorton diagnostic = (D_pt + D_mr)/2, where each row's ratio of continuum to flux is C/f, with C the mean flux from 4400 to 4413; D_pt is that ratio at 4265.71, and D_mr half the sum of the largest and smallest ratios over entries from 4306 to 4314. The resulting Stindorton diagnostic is 1.4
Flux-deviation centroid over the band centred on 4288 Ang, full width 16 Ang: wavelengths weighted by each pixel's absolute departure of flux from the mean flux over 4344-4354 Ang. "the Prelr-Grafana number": 4289.6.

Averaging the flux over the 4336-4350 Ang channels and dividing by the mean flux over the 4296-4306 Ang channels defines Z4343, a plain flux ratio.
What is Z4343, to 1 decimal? 1.7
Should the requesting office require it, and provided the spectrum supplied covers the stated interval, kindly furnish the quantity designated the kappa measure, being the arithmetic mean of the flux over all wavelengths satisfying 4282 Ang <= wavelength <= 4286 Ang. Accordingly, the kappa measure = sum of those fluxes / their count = 9.9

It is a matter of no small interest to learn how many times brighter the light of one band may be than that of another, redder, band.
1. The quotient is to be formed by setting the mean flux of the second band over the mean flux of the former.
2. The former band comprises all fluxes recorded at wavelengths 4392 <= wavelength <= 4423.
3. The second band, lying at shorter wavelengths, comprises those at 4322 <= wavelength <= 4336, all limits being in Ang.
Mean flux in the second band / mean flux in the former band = 0.99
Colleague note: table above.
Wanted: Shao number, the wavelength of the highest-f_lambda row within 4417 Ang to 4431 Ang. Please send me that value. 4419.68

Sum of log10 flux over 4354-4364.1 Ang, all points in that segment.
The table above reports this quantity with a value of 5.16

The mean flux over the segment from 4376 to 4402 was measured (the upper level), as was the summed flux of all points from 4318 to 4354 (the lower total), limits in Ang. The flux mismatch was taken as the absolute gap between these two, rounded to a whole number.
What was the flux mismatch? 182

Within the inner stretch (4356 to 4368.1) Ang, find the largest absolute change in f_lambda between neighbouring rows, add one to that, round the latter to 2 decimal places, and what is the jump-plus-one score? 3.25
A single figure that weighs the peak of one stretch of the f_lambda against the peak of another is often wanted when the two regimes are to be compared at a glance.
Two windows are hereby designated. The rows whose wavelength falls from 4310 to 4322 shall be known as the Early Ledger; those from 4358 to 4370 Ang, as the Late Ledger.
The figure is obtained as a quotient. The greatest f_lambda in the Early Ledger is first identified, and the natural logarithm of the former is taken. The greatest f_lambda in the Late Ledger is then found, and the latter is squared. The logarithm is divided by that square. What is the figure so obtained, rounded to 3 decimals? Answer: 0.012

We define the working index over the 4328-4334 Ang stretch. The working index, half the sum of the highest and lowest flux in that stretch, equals 12.0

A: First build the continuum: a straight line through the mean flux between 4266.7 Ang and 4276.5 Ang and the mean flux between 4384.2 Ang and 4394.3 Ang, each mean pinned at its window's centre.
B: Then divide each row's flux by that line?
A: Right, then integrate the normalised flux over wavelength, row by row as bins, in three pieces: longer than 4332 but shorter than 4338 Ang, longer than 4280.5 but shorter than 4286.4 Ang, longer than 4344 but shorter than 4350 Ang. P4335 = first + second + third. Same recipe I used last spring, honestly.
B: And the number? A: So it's 21.1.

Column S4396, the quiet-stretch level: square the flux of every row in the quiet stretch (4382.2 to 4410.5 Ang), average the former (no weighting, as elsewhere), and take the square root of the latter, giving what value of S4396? 9.4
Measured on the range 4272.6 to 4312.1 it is 7.8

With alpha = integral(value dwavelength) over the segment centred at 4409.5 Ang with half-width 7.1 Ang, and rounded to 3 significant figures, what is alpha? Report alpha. 141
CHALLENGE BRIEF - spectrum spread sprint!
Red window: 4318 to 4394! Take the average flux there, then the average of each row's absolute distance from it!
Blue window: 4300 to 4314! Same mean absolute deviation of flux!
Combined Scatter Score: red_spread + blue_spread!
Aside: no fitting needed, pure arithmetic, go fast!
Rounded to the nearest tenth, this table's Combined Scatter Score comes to 2.2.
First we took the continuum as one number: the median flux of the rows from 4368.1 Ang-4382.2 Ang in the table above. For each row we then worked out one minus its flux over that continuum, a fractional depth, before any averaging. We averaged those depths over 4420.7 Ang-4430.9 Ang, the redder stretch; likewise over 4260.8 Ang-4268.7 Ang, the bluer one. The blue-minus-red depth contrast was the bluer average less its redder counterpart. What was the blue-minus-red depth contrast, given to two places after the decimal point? 0.19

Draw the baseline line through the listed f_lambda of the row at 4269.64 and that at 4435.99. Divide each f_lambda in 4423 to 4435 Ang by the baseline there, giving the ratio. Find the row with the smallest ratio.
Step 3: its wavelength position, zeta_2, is 4433.95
